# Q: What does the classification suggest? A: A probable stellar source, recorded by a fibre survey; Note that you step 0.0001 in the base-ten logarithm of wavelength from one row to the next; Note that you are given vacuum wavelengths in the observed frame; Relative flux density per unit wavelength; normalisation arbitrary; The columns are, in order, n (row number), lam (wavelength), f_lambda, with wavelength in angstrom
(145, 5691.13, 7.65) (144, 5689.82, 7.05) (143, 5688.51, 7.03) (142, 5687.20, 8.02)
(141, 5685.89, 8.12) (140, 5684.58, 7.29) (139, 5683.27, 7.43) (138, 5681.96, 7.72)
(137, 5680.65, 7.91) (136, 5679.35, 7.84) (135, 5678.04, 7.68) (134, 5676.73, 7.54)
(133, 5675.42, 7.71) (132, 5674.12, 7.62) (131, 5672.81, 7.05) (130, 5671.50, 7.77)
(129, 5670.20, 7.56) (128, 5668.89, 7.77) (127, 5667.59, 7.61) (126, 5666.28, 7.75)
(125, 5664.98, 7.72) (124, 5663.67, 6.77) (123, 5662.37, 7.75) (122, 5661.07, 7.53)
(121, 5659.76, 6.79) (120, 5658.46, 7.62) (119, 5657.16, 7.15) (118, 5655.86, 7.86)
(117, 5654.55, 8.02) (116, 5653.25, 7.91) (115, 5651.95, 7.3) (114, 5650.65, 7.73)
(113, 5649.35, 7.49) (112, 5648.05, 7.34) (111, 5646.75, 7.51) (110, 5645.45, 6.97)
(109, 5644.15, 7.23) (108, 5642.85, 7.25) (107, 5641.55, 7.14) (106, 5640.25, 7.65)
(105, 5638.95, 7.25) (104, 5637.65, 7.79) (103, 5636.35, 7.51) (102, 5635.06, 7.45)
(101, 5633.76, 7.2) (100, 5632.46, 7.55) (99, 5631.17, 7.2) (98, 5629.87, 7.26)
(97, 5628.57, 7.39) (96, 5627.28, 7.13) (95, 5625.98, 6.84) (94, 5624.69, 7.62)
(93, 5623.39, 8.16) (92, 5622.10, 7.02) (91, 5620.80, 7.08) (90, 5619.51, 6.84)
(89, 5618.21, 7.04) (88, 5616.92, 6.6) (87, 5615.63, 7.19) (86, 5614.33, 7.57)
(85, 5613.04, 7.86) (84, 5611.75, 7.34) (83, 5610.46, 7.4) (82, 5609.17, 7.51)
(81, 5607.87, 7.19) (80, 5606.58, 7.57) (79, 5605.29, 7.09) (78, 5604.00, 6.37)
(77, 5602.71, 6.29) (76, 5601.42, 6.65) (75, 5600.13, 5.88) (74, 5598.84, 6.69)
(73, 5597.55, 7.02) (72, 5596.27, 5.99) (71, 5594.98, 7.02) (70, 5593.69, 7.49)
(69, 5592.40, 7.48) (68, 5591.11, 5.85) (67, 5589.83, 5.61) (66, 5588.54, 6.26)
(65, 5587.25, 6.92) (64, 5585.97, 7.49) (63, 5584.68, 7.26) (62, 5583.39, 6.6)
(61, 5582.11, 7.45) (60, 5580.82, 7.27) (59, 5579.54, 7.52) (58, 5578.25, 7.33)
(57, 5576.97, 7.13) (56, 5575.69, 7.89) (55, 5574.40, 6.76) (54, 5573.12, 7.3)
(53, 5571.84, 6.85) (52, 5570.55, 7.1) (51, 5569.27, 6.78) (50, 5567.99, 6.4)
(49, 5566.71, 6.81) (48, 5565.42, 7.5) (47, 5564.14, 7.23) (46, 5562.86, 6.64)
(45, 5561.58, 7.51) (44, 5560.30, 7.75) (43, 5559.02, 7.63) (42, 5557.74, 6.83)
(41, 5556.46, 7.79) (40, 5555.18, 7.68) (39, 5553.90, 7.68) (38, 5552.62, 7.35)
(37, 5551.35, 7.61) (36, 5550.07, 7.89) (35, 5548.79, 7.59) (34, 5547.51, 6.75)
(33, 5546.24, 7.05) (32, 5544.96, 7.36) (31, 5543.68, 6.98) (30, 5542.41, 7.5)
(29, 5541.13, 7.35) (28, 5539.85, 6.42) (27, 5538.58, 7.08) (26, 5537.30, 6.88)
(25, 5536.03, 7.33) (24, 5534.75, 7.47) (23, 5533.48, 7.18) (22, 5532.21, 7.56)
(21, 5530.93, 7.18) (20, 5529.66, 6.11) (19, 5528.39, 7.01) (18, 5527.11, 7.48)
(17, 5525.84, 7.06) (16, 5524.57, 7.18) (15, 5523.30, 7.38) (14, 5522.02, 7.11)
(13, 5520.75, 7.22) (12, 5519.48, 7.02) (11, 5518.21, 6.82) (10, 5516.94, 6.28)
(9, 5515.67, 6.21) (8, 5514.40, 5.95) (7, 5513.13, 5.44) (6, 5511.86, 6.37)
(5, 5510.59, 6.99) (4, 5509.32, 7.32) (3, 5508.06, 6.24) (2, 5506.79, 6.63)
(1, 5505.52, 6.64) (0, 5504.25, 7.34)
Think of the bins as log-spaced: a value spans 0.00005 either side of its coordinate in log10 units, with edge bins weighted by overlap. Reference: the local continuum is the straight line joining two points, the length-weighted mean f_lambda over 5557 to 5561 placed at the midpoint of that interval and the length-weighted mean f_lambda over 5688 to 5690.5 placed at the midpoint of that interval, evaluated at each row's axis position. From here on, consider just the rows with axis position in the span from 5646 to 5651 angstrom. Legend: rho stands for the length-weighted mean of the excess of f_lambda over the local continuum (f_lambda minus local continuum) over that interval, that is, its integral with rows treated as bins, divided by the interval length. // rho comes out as 0.3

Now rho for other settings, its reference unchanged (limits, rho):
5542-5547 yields -0.3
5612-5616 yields 0.3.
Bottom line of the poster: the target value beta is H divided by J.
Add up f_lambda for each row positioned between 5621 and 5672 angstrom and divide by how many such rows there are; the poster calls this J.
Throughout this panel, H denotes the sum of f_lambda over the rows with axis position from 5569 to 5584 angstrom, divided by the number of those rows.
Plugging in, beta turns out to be 0.962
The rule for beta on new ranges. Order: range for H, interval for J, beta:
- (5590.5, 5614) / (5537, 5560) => 0.949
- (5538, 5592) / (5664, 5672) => 0.927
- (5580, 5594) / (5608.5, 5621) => 0.950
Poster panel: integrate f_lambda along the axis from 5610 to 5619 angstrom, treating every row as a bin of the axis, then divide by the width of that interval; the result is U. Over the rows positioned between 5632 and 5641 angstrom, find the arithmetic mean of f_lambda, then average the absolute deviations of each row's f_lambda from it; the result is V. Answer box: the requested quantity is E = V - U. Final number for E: -7.12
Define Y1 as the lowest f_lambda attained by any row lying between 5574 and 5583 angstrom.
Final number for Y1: 6.76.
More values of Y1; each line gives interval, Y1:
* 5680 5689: 7.03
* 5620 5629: 6.84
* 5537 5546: 6.42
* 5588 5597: 5.61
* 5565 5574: 6.4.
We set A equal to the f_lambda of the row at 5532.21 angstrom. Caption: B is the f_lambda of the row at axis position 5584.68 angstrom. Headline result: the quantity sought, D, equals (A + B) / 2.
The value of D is 7.41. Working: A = 7.56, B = 7.26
